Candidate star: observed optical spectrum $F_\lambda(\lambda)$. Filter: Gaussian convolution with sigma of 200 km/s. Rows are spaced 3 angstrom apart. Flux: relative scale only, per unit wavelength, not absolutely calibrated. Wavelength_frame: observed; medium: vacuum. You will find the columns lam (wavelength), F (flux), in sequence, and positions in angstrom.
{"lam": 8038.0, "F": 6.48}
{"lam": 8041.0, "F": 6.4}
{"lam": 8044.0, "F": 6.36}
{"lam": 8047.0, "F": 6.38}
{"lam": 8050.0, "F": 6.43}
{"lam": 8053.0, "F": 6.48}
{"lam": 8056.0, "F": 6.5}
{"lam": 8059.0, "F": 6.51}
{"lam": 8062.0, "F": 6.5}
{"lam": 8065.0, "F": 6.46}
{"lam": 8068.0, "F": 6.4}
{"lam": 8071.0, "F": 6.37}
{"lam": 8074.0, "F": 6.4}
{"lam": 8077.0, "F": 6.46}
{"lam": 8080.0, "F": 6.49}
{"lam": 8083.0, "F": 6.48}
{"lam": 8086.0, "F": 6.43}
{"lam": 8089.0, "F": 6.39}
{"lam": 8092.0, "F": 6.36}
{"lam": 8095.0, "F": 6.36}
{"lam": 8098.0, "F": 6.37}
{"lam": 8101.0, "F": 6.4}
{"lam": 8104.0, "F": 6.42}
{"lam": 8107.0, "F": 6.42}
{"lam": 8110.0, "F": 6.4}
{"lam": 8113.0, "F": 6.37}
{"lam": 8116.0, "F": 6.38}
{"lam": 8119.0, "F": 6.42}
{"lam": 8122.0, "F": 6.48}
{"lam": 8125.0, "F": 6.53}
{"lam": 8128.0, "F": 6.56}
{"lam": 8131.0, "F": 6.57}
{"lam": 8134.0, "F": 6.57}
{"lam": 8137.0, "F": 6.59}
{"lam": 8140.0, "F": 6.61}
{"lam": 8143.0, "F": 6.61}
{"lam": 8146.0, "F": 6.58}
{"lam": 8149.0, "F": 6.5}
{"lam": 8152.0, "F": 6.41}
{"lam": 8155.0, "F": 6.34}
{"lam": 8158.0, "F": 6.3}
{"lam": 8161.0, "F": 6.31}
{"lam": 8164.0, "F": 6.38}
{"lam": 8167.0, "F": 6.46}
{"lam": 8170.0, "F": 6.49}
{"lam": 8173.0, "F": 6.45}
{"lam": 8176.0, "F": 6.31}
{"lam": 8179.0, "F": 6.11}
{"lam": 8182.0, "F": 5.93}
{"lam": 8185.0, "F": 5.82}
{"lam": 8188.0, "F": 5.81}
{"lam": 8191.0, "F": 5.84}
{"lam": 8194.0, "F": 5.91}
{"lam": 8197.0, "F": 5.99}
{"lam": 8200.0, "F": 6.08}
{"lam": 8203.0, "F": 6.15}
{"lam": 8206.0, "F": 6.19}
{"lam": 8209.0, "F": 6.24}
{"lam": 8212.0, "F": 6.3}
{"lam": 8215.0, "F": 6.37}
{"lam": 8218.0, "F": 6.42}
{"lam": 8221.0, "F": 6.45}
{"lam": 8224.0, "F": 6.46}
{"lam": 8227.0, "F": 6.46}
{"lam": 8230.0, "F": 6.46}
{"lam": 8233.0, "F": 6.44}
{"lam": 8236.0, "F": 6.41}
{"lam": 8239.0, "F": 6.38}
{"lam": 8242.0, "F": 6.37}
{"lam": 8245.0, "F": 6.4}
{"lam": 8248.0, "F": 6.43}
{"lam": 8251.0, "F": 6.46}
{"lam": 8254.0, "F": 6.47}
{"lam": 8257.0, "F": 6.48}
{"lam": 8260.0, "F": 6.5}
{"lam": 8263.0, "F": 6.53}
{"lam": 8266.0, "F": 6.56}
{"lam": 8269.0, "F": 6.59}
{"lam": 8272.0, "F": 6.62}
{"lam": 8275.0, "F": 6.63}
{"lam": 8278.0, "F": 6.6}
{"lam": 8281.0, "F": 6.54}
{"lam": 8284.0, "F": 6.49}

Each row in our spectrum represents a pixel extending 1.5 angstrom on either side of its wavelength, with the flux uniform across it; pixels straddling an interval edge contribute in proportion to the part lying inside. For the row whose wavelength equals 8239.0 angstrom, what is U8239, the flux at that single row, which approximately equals 6.38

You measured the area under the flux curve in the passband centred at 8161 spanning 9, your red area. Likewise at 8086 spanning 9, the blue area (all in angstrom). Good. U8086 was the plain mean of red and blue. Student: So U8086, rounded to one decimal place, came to 57.4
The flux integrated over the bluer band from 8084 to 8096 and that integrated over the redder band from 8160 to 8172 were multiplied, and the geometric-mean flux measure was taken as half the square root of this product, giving 38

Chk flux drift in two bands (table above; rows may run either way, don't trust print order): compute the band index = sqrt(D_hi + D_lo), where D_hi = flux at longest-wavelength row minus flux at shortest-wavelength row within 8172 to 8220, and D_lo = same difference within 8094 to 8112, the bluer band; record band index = 0.10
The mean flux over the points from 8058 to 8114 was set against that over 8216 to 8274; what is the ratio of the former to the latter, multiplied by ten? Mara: 9.9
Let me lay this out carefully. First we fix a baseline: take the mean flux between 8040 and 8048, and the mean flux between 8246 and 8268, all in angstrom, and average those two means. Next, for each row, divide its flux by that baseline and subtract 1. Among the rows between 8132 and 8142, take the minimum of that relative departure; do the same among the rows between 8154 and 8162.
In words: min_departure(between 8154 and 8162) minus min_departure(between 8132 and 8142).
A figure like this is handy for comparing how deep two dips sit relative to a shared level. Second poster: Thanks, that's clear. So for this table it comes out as -0.042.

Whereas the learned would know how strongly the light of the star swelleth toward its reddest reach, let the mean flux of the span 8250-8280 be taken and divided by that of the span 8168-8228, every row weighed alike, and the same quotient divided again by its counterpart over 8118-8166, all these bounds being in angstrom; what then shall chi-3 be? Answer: 0.163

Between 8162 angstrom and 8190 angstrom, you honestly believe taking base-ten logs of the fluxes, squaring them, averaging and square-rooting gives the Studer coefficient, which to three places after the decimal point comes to 0.792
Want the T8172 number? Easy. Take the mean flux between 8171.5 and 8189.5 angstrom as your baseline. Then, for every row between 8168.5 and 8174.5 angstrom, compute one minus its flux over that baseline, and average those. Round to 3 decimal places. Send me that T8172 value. -0.066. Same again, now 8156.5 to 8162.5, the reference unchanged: -0.038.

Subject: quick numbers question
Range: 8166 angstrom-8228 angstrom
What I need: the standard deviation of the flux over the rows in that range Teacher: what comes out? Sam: 0.24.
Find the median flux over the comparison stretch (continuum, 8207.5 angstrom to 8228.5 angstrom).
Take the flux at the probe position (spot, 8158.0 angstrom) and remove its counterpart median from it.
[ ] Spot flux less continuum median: -0.12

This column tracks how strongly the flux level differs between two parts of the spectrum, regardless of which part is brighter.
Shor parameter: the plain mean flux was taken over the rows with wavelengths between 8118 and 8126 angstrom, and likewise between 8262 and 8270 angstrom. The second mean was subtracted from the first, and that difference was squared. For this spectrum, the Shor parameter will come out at 0.007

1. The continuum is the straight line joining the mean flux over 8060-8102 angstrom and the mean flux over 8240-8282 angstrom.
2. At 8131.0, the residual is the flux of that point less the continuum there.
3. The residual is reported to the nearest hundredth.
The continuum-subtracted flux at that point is 0.12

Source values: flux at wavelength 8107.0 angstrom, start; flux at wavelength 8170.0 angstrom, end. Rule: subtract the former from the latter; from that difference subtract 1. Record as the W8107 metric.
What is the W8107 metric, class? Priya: -0.93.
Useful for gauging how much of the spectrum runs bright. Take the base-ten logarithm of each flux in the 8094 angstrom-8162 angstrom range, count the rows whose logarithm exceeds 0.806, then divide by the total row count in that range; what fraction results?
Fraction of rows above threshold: 0.70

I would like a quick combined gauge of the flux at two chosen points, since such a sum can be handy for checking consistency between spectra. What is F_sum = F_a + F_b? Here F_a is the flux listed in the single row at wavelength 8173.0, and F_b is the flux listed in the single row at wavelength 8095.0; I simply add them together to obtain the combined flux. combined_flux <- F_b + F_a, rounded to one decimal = 12.8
